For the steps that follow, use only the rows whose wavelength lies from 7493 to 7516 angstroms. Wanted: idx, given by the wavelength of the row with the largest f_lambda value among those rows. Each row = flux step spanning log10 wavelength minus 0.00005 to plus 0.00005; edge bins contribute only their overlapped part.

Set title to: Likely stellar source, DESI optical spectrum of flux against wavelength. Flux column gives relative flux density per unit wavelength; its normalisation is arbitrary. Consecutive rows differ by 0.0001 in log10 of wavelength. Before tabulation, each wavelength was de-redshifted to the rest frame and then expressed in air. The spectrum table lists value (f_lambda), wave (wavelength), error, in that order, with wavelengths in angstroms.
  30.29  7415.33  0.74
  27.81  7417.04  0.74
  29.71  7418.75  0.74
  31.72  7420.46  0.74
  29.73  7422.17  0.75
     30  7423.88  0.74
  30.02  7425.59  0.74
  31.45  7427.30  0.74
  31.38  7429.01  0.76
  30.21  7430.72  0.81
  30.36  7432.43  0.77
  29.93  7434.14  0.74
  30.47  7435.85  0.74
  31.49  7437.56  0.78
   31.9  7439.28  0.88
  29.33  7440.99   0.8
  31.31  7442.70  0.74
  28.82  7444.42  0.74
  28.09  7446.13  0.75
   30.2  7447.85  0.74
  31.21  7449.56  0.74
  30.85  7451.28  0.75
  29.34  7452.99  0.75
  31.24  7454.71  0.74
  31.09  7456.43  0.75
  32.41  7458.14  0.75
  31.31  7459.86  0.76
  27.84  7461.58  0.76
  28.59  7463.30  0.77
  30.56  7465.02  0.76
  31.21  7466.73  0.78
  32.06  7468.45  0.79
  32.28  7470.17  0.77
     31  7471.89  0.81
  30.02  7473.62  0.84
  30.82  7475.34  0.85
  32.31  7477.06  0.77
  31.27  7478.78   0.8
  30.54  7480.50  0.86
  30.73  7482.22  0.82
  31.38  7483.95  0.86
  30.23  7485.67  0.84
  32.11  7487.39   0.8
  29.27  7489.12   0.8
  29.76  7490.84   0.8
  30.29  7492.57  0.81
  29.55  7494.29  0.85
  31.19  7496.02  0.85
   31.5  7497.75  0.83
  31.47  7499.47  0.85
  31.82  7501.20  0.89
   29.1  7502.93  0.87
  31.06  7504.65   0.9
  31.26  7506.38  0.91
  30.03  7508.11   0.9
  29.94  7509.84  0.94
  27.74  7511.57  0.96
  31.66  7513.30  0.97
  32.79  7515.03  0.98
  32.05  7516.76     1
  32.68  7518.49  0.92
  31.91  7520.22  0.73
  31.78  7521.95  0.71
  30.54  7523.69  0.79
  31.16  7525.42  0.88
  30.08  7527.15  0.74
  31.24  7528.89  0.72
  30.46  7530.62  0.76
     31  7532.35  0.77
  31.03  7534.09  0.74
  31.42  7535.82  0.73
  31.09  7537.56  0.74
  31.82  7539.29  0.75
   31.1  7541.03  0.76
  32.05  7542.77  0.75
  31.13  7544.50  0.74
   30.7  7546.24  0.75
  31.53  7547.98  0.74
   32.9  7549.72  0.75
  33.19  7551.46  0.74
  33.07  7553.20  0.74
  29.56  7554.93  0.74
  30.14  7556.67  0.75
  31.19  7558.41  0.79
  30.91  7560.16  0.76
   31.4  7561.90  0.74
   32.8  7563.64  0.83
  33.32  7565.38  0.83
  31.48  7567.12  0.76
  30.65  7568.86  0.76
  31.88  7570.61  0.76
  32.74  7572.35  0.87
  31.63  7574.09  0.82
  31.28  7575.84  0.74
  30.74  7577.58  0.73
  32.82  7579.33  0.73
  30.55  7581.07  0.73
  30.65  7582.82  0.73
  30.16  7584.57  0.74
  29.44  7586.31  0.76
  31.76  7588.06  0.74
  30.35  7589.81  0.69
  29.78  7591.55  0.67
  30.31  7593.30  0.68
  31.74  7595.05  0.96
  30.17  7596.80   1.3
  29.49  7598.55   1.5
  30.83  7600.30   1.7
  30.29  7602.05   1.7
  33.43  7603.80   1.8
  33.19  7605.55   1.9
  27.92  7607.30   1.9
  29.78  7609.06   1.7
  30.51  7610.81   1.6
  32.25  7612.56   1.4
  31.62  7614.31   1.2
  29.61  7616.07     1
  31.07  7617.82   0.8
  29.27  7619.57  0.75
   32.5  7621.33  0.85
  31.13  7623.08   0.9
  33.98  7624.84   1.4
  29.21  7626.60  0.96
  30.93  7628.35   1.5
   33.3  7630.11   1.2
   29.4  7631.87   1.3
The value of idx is 7515.03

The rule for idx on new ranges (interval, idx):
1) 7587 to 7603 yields 7588.06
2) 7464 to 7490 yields 7477.06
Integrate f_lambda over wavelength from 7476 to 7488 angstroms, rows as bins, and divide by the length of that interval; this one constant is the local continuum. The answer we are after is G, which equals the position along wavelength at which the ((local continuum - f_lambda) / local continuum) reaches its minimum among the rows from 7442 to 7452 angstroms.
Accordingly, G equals 7442.70 angstroms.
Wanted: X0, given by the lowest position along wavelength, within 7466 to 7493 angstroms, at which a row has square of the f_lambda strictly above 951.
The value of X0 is 7466.73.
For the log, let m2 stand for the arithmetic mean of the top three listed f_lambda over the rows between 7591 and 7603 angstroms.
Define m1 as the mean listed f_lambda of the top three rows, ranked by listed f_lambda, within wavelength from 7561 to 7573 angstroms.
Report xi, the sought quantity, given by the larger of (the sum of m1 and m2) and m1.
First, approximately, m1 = 33.0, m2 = 31.0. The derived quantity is 63.9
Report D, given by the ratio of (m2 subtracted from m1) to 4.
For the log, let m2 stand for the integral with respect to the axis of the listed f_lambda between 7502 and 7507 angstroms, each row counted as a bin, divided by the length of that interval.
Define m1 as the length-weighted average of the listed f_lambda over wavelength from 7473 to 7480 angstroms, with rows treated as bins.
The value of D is 0.17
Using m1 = 31.1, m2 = 30.47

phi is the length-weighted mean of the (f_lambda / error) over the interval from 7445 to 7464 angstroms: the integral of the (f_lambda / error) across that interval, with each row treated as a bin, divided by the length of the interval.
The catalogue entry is 40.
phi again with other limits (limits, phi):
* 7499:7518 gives 33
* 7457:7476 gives 39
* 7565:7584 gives 41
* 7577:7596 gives 42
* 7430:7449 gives 39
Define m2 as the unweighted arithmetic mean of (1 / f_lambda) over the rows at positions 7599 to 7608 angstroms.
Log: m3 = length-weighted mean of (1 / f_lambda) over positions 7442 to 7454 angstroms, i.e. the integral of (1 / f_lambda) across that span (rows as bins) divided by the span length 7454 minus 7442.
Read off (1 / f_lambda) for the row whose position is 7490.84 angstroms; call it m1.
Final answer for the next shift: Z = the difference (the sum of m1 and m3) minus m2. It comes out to 0.0347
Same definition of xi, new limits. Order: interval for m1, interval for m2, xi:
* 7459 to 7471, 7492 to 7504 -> 63.5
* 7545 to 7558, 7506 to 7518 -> 65.2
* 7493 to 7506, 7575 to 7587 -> 63.2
